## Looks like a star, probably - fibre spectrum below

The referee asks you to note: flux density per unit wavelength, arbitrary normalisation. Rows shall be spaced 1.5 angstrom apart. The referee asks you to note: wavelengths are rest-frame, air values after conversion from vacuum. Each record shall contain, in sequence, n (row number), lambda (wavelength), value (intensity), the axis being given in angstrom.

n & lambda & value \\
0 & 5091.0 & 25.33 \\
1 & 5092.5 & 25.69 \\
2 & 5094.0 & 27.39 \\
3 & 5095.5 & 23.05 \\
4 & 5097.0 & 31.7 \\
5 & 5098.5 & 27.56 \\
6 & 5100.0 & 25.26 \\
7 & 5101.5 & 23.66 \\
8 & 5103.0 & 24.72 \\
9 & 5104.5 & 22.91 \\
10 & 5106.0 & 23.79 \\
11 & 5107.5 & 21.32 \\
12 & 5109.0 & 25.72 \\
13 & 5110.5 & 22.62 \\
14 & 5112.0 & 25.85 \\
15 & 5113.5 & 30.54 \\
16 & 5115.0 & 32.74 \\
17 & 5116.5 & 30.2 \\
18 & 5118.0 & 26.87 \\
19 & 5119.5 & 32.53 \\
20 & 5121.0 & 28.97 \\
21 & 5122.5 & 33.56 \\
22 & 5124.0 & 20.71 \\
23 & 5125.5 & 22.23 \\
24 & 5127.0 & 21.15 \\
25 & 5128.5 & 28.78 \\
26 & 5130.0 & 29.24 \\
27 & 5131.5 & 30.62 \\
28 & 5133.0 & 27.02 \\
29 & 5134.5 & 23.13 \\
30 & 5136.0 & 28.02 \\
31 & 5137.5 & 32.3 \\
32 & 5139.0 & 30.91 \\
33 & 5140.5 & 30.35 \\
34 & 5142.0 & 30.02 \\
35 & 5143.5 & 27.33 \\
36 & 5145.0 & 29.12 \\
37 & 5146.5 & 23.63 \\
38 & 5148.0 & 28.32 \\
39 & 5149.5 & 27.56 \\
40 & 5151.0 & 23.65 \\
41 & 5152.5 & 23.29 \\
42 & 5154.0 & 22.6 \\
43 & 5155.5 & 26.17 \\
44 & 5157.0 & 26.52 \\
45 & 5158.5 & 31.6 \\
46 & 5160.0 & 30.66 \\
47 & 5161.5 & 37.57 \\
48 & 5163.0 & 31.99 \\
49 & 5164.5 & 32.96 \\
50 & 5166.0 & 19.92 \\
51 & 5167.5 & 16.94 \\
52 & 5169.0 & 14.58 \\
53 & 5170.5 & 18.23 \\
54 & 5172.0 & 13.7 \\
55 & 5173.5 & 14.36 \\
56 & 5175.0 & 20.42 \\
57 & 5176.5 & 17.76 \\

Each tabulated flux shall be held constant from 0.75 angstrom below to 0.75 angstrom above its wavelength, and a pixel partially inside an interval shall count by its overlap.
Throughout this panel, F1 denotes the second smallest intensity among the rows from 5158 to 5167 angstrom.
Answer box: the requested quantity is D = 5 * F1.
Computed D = 153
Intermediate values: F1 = 30.66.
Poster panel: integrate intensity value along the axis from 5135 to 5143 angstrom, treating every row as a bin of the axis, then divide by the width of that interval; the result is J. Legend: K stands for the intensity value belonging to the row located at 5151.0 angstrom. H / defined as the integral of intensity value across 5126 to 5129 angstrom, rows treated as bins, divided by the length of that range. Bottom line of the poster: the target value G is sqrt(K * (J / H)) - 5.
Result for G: 0.39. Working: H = 24.4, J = 30.0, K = 23.65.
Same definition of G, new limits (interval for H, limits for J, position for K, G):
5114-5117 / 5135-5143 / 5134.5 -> -0.31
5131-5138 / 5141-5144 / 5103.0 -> 0.05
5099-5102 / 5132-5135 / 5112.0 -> 0.18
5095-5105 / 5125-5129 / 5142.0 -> 0.28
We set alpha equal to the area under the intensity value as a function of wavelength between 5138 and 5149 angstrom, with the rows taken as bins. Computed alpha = 314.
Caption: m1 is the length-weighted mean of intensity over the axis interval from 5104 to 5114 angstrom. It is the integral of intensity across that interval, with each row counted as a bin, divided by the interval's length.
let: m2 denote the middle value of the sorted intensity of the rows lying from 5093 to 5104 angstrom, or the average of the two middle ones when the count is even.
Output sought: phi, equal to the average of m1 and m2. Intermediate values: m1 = 24.6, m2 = 25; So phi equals 24.9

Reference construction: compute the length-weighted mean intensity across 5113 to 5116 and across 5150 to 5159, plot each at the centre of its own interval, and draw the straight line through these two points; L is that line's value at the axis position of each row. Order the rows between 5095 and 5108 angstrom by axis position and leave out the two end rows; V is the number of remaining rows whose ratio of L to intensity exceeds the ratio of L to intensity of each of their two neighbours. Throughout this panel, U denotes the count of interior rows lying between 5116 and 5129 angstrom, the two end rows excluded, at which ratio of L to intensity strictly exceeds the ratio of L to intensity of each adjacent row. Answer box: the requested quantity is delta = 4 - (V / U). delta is 3.5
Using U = 4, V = 2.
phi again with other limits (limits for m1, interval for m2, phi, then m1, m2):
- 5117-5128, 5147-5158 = 26.4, 26.7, 26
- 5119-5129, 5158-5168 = 29.1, 26.7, 32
